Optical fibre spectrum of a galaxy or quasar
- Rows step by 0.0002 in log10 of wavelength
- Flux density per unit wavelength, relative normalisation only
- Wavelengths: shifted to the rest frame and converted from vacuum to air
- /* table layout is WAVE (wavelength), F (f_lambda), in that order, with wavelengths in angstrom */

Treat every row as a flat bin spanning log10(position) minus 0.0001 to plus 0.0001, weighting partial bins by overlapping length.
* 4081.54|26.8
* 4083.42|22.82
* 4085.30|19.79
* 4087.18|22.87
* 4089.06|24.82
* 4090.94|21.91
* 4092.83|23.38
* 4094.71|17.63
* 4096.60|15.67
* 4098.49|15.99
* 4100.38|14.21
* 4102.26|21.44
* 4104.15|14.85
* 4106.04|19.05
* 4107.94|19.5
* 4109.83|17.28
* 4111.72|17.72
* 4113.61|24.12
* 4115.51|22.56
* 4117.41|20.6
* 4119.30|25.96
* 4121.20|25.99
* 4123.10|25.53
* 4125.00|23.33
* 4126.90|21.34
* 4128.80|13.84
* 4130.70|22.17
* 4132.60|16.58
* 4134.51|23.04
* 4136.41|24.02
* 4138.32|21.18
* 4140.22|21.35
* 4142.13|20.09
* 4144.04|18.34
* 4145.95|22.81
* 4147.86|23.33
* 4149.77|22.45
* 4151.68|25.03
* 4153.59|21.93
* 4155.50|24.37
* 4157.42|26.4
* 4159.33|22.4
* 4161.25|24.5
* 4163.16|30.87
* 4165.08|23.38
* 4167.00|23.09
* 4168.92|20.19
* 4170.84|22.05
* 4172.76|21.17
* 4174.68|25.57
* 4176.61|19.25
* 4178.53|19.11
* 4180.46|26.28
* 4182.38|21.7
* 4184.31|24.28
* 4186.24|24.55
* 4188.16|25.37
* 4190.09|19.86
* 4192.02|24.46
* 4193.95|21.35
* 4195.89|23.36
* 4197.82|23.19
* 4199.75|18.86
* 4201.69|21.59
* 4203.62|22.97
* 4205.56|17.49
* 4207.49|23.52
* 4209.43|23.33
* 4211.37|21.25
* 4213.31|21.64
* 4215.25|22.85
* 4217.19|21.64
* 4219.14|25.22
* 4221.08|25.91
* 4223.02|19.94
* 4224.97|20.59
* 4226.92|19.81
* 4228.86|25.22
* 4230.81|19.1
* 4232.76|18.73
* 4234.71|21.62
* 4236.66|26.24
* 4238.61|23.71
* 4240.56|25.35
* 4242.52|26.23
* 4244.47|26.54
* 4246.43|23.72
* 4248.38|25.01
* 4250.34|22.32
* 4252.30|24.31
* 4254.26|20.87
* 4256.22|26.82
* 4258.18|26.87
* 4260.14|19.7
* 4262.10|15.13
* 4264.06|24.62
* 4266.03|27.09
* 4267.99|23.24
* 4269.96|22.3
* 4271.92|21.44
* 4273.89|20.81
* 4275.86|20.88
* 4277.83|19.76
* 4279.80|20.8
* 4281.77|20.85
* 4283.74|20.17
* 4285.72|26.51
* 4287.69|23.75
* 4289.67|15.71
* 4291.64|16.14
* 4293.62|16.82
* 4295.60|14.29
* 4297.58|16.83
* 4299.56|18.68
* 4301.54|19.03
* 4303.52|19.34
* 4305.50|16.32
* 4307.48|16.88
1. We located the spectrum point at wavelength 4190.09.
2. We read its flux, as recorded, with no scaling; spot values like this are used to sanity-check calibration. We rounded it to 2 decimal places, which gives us 19.86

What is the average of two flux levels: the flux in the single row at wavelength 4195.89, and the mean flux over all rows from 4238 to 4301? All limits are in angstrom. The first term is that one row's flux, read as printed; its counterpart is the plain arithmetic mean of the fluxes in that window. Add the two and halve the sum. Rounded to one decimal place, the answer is 22.6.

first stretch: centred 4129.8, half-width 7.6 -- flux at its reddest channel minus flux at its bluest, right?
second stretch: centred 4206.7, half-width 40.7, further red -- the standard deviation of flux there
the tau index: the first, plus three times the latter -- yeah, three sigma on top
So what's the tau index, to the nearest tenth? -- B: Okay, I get 5.9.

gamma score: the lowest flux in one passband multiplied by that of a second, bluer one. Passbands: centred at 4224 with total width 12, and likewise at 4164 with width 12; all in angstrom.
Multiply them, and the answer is 400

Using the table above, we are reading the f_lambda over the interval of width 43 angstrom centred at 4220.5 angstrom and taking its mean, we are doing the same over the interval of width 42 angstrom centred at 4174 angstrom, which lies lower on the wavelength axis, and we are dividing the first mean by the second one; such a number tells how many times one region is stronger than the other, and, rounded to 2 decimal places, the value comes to 0.95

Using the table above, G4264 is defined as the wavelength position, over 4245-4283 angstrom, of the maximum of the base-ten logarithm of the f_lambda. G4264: 4266.03 angstrom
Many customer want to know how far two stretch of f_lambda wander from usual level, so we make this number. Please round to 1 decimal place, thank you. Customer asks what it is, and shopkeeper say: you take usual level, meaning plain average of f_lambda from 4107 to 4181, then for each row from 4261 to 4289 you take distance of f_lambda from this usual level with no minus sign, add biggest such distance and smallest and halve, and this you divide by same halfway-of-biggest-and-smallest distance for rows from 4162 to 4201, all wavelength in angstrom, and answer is 0.8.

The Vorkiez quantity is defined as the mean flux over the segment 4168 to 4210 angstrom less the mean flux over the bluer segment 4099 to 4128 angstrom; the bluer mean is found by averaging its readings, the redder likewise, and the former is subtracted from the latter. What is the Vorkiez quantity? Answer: 1.4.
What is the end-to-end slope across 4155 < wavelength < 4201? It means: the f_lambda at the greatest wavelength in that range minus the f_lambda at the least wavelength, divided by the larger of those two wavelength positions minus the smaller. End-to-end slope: -0.12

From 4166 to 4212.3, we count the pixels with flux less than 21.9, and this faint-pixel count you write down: 11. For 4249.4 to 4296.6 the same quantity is 14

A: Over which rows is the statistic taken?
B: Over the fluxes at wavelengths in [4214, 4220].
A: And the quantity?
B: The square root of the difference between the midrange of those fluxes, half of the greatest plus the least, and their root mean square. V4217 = 0.382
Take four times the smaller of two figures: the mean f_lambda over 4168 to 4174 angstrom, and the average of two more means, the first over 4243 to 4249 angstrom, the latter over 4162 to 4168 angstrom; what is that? 85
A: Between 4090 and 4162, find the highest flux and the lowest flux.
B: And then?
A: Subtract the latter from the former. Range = 13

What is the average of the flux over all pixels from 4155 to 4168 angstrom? 25.0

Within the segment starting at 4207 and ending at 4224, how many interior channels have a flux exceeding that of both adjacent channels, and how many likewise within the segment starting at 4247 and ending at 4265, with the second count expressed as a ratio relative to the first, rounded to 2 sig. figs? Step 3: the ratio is 1.0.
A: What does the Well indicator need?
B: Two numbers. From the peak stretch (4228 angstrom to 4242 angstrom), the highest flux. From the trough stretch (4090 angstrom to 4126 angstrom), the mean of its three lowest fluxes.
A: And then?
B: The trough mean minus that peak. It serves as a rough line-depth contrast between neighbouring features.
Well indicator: -11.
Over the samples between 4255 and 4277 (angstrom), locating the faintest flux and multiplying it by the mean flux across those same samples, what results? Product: 342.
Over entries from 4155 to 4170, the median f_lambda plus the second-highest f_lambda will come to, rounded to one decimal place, 50.3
